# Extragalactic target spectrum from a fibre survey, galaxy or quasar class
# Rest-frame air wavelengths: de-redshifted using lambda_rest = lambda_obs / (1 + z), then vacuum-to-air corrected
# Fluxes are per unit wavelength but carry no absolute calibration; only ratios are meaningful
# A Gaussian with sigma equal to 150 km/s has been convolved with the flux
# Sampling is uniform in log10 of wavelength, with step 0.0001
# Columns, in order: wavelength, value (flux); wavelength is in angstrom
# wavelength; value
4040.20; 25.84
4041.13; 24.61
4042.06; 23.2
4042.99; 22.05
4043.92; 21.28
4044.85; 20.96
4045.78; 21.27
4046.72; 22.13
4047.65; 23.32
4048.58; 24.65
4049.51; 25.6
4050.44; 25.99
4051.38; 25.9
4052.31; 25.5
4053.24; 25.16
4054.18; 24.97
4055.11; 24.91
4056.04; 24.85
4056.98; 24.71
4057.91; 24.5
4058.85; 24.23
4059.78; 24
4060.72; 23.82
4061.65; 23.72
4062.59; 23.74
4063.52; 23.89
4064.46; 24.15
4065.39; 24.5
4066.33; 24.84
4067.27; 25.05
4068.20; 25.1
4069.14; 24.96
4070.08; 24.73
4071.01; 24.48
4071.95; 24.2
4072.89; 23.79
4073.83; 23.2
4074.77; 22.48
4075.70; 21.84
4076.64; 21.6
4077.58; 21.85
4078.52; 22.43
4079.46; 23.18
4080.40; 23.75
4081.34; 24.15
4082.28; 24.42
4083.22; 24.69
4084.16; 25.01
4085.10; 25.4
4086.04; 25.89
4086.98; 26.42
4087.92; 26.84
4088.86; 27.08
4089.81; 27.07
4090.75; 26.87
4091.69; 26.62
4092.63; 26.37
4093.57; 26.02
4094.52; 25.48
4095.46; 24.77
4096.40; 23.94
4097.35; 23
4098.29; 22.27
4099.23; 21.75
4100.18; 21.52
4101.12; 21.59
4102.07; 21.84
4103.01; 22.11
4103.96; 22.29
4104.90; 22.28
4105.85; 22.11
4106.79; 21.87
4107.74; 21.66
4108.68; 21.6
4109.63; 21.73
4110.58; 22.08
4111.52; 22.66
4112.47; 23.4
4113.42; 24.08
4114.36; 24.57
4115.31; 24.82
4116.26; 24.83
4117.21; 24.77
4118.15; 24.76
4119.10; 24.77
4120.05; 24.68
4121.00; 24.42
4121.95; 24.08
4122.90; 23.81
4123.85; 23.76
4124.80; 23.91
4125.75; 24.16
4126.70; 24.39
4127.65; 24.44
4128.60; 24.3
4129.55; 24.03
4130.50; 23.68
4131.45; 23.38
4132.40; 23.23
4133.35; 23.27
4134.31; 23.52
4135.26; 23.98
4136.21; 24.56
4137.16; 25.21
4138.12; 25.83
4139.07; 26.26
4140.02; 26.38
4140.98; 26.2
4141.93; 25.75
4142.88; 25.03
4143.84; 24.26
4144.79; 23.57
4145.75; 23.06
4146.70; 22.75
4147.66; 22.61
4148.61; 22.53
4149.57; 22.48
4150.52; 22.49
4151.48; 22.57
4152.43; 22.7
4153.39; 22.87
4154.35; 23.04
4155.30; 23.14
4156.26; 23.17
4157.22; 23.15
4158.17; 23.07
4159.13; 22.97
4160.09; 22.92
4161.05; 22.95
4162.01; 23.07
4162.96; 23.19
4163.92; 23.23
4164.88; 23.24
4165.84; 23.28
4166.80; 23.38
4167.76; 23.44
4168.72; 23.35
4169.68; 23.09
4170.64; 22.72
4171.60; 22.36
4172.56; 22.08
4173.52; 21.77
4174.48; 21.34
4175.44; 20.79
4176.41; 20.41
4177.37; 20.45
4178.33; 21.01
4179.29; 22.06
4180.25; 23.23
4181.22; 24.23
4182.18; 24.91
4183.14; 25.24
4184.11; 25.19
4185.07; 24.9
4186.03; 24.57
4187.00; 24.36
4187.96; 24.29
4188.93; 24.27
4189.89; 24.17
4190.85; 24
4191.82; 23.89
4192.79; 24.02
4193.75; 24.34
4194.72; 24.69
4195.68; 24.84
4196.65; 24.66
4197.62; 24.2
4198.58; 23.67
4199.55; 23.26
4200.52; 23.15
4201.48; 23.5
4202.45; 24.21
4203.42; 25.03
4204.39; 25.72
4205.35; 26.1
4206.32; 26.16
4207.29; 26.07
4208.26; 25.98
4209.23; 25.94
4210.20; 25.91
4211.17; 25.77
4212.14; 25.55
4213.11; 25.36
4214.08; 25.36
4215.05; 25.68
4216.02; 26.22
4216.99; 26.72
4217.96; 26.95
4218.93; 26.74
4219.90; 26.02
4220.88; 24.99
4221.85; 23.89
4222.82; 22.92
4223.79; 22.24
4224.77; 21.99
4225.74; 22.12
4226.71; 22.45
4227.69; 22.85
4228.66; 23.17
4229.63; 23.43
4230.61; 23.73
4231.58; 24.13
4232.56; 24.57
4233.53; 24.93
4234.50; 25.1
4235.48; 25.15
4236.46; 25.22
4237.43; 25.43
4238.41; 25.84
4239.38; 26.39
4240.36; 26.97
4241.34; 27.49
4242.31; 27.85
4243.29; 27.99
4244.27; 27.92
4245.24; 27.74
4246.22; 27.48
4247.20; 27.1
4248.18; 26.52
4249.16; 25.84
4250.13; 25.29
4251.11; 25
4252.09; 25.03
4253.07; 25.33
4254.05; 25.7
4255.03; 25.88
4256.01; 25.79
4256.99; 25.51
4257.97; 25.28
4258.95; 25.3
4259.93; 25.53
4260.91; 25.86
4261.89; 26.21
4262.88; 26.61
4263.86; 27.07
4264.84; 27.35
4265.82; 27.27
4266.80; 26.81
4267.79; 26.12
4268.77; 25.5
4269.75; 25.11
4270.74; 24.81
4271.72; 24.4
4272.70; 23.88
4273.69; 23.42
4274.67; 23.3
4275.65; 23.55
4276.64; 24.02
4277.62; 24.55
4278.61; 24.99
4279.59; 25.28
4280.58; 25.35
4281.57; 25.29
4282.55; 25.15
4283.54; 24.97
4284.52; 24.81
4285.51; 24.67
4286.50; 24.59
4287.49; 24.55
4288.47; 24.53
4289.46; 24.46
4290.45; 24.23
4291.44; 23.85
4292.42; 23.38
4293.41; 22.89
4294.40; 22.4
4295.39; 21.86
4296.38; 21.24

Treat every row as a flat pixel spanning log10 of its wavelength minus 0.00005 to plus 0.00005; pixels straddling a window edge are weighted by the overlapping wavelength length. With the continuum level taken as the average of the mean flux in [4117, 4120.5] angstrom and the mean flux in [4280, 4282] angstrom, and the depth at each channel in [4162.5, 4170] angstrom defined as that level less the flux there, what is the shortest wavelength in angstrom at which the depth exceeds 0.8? 4162.96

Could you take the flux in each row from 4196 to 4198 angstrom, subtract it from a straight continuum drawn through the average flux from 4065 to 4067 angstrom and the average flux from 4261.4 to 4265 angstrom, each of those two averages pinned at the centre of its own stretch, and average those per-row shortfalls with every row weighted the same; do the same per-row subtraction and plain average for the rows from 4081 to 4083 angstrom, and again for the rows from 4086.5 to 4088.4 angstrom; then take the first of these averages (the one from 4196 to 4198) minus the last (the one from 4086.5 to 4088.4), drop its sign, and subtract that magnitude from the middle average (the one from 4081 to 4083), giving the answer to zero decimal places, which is -3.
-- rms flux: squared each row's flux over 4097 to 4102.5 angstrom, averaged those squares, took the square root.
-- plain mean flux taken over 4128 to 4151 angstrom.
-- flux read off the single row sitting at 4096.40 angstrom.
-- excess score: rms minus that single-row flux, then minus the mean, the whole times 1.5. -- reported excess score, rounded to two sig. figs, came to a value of -39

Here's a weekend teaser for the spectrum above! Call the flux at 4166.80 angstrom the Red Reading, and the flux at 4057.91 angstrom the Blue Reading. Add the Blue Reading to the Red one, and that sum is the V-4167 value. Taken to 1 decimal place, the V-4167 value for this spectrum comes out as 47.9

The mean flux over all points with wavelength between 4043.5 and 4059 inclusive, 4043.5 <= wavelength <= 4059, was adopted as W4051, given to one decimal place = 24.1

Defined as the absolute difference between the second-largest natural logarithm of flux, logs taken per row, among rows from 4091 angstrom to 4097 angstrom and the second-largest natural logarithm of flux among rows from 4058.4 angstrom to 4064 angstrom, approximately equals 0.094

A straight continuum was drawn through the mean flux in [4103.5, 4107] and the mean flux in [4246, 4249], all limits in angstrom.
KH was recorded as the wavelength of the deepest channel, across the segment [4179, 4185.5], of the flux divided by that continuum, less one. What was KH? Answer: 4179.29 angstrom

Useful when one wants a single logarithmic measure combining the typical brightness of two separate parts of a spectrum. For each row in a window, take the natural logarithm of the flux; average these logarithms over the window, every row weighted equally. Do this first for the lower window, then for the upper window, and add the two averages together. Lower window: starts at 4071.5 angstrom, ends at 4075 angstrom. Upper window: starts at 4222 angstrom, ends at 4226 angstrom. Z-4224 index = 6.26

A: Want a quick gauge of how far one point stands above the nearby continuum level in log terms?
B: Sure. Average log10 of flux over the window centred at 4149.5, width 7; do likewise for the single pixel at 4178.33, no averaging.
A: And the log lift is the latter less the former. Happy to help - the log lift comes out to -0.03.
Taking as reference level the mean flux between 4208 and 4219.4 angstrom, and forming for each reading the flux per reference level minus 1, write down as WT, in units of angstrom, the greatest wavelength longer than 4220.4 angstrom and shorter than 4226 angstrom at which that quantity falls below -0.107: 4225.74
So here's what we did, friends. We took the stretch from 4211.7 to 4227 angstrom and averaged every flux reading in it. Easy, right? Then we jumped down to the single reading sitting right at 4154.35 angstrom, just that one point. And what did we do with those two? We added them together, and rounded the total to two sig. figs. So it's 48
